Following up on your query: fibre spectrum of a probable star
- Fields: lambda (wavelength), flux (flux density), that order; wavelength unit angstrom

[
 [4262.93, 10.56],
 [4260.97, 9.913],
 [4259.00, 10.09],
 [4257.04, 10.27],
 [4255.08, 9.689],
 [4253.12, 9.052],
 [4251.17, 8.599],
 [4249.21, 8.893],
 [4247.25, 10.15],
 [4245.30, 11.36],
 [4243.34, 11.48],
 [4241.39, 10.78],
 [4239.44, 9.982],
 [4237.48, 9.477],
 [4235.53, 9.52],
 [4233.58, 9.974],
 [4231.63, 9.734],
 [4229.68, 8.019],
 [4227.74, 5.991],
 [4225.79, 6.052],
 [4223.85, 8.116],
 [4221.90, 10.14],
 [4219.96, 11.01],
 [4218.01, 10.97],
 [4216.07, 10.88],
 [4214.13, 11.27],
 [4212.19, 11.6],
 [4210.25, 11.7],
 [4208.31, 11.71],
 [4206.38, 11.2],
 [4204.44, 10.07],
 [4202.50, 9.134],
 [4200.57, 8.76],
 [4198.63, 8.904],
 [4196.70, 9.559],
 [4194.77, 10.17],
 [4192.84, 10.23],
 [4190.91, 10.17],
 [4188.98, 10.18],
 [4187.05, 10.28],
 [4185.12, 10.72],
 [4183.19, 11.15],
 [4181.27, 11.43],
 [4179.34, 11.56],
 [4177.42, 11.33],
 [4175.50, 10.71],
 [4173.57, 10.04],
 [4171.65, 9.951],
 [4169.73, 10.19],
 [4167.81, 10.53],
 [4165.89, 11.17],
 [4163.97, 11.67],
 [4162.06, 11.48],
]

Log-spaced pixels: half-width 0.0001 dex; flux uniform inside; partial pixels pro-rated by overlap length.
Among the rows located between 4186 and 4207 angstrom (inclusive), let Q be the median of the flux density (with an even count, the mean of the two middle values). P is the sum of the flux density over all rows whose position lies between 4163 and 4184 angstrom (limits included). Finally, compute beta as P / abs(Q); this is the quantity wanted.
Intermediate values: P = 120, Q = 10.2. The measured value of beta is 11.8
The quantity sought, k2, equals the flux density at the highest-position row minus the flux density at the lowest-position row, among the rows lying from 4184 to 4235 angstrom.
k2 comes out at -0.7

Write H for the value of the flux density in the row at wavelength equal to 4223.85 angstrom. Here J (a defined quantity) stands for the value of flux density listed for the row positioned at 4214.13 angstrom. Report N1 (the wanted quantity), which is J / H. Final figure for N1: 1.39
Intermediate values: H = 8.116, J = 11.27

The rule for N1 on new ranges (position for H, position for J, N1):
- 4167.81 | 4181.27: 1.09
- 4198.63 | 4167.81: 1.18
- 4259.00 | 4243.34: 1.14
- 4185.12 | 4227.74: 0.56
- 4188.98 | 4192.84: 1.00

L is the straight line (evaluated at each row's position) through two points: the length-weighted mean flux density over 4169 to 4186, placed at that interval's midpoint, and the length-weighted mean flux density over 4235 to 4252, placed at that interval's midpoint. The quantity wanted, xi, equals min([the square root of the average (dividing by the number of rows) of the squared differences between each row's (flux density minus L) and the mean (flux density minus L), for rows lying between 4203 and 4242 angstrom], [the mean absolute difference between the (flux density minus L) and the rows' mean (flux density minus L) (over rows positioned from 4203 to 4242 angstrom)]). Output 1.19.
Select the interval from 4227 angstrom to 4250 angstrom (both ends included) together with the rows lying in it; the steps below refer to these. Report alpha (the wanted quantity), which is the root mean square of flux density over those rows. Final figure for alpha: 9.7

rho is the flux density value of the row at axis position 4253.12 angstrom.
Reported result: 9.052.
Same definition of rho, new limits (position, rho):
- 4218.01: 10.97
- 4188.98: 10.18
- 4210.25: 11.7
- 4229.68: 8.019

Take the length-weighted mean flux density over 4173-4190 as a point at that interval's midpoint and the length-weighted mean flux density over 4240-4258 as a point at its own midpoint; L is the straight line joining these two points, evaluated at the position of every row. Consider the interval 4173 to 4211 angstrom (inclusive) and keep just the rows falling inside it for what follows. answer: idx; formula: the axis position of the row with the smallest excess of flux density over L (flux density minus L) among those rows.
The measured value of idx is 4200.57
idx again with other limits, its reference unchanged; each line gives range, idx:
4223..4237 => 4227.74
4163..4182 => 4171.65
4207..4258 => 4227.74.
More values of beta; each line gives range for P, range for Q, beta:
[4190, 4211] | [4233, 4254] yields 11.2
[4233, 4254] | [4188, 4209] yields 10.7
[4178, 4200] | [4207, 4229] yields 10.4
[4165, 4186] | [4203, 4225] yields 10.8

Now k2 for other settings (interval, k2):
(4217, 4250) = -2.1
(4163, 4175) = -1.6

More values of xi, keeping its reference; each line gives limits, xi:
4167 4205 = 0.52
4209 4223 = 0.34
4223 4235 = 1.32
